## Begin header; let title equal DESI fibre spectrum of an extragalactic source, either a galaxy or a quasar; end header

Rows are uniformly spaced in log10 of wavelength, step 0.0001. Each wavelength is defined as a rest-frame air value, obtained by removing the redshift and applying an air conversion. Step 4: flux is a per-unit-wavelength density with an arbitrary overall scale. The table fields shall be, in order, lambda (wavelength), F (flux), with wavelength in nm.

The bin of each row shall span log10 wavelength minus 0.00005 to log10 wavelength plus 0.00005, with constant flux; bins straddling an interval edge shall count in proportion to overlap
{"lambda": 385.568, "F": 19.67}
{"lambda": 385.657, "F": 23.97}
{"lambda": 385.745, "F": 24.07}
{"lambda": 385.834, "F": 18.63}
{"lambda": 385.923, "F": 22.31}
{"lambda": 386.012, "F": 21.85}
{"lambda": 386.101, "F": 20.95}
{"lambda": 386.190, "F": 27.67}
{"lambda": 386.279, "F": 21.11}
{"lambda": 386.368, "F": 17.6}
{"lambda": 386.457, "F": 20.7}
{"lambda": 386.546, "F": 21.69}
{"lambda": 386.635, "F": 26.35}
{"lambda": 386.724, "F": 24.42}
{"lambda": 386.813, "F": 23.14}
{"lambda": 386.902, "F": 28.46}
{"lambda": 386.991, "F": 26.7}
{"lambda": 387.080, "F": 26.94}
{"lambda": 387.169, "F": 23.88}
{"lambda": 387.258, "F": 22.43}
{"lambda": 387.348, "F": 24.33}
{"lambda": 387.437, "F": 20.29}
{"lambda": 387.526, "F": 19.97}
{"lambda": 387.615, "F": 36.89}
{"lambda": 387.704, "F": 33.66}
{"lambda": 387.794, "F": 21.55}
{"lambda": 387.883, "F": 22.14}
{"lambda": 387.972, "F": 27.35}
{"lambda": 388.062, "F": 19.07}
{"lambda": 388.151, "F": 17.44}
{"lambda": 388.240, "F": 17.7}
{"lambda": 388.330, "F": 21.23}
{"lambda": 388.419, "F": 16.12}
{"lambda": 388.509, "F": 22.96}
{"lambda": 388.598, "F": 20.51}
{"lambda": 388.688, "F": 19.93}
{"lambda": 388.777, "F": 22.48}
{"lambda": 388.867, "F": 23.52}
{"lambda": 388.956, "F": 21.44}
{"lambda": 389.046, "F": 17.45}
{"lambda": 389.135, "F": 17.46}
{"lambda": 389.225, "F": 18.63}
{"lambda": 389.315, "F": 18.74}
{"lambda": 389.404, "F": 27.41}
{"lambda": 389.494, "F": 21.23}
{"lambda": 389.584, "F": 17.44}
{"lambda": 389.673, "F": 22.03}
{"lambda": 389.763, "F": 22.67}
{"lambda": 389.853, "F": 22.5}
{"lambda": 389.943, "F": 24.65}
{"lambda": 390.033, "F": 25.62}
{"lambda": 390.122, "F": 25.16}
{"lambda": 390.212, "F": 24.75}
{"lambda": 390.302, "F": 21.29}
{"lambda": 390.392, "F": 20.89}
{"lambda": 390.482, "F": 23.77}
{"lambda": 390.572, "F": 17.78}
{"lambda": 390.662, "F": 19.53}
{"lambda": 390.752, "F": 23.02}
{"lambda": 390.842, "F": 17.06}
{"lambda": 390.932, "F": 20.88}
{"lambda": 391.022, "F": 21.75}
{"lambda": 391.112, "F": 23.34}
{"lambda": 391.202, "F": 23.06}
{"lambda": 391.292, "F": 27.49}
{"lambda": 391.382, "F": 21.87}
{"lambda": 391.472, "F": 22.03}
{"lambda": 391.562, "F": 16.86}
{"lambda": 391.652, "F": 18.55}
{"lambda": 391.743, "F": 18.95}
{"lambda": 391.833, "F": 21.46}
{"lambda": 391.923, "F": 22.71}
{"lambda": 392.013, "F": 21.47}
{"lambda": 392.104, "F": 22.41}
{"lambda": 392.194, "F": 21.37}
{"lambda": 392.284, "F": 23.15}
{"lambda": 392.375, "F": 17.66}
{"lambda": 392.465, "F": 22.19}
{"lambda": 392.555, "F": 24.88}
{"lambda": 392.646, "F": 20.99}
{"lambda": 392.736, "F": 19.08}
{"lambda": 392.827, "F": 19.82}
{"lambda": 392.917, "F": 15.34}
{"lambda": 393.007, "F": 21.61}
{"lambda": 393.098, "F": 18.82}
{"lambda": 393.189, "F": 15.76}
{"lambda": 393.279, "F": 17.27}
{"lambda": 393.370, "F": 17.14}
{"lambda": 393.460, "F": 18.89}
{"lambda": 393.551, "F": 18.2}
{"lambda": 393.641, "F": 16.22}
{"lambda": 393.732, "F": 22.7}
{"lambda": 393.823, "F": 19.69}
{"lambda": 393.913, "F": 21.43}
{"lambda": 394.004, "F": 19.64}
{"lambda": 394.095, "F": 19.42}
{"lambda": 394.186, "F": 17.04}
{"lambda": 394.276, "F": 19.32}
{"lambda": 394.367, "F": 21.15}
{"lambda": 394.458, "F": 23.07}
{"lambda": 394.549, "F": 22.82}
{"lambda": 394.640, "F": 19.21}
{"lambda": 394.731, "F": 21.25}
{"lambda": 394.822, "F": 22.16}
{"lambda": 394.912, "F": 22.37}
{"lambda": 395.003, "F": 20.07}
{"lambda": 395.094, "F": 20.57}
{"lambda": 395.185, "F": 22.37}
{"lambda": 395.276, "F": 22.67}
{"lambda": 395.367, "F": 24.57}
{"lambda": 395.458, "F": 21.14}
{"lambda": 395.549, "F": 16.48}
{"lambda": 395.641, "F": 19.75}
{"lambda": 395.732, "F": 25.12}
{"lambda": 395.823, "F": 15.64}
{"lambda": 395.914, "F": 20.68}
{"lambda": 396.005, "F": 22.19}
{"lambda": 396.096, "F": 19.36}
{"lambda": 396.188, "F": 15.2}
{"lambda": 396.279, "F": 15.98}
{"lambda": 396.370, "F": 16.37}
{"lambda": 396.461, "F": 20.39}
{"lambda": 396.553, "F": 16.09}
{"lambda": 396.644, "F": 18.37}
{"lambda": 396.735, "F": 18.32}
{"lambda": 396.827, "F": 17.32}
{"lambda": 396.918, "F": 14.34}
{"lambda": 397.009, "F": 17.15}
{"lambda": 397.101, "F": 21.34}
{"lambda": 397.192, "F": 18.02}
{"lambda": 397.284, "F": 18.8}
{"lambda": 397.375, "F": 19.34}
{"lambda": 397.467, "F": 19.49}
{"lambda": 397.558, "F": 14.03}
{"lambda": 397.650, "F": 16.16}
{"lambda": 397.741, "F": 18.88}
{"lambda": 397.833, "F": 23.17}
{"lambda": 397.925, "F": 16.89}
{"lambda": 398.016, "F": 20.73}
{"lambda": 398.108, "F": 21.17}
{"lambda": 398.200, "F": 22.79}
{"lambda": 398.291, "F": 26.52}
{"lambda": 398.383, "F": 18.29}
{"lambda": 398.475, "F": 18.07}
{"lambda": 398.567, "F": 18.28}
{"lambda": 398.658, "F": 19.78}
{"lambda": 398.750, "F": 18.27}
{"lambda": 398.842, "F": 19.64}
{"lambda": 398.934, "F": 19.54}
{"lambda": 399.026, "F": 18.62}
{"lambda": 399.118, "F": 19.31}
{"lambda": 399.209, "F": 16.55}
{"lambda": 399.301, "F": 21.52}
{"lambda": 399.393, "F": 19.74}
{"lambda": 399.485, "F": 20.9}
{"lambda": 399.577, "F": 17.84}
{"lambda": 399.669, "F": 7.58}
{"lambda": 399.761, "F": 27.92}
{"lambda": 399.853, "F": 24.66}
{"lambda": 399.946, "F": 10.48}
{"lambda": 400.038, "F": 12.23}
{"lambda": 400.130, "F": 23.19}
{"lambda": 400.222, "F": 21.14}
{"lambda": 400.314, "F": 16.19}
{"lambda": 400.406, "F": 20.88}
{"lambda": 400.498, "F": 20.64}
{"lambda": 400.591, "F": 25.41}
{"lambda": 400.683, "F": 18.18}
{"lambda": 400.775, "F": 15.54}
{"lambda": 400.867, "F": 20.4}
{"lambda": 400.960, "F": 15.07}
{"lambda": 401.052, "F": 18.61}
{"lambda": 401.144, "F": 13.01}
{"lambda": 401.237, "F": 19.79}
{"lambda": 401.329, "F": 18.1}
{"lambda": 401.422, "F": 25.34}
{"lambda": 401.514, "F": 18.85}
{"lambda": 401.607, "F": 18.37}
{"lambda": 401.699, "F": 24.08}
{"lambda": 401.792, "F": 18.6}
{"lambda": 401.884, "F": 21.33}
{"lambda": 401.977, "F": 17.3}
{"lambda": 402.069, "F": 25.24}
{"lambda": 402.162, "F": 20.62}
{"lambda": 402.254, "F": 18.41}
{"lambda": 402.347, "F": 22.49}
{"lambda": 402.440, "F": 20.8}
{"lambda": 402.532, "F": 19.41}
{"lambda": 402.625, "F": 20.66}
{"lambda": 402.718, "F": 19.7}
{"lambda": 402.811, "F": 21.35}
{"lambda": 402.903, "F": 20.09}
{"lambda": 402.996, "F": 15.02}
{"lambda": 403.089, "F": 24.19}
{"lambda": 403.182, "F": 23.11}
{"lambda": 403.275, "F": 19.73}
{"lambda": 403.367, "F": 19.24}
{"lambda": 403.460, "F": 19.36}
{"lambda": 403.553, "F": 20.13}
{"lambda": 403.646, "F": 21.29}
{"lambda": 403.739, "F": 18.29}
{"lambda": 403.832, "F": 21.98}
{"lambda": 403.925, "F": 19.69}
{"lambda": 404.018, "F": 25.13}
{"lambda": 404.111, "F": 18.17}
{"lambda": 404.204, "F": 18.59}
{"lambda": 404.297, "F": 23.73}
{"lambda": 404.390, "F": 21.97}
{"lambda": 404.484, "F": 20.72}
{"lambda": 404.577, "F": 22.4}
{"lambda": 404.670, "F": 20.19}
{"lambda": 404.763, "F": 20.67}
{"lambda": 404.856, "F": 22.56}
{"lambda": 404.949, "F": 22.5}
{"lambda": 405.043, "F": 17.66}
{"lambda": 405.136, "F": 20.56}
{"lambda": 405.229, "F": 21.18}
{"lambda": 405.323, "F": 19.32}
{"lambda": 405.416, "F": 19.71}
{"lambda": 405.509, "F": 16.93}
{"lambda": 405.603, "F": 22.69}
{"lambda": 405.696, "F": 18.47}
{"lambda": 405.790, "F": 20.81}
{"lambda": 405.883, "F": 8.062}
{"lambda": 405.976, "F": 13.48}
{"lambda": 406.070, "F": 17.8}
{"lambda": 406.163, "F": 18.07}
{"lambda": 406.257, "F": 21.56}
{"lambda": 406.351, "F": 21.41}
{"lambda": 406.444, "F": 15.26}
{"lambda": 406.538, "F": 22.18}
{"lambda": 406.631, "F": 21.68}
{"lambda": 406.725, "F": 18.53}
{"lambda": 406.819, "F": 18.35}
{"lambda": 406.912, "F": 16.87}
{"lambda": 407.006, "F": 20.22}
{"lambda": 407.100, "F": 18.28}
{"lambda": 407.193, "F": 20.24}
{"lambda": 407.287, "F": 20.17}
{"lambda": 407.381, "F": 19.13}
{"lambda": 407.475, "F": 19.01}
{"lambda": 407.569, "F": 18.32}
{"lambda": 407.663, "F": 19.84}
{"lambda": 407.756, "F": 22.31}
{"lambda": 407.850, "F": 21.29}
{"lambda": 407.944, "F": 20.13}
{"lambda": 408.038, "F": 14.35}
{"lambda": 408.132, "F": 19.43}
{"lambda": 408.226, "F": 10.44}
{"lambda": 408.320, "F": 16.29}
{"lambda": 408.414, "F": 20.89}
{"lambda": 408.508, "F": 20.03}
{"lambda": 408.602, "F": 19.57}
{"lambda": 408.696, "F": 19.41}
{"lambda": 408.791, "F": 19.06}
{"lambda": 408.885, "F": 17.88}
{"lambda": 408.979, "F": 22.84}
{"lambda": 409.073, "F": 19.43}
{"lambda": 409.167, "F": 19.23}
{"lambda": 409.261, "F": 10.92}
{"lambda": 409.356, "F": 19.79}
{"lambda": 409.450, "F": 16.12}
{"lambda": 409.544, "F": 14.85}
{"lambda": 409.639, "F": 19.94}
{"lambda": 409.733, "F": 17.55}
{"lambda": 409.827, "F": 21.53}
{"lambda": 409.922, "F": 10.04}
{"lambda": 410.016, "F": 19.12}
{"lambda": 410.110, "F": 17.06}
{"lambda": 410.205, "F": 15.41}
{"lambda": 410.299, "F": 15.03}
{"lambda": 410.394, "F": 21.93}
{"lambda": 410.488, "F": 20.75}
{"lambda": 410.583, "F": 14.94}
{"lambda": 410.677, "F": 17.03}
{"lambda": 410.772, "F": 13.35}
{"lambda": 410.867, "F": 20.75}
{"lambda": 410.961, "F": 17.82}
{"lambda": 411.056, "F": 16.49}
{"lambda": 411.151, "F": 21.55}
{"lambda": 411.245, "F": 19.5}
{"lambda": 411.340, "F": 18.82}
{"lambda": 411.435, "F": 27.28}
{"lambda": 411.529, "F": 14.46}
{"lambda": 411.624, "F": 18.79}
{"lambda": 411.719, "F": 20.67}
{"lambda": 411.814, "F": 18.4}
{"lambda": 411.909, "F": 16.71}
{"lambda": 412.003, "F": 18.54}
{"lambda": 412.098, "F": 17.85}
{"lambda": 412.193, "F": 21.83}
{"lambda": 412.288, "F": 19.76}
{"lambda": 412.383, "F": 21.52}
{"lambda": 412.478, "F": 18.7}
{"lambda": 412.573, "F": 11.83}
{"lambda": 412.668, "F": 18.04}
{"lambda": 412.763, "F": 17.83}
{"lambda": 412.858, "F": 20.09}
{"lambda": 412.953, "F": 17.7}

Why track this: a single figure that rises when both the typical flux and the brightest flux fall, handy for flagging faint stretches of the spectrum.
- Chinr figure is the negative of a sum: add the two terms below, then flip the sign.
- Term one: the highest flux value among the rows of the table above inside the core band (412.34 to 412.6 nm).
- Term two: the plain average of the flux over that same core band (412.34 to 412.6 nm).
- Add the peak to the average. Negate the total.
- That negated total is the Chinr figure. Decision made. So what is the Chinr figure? -39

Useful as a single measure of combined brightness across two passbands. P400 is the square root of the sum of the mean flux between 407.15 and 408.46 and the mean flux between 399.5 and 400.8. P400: 6.12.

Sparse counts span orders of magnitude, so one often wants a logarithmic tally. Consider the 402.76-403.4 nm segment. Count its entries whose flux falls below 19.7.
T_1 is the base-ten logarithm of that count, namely 0.3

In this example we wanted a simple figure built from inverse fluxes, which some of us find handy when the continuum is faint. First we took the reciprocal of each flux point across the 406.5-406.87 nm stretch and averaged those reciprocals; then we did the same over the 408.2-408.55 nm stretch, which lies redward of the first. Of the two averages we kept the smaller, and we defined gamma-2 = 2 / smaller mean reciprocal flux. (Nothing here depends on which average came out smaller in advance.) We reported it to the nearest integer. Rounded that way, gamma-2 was 40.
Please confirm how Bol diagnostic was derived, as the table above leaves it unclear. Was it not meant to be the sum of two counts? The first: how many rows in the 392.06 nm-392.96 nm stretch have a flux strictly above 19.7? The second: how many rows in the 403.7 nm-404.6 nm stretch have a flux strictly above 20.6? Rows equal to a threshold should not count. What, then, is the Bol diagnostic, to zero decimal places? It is 13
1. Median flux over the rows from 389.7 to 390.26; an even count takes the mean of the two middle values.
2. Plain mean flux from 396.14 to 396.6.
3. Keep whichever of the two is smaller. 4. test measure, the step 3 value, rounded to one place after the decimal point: 16.8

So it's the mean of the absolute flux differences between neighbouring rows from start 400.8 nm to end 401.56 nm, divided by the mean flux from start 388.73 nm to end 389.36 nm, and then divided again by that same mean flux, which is 0.0131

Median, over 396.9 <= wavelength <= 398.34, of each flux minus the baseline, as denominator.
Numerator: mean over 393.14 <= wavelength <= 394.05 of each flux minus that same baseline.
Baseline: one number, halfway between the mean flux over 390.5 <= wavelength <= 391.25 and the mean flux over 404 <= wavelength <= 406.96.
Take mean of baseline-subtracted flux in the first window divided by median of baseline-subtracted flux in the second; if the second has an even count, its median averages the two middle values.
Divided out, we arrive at 1.4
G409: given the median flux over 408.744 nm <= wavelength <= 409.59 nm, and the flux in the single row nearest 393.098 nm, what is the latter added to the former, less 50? -12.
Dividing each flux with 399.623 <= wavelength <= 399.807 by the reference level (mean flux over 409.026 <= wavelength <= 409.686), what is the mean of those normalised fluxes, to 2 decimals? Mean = 1.03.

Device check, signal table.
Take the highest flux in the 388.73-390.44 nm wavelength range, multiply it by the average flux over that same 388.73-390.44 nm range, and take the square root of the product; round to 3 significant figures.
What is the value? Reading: 24.5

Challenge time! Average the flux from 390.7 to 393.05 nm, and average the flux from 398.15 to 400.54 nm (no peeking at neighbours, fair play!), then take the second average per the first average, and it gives 0.91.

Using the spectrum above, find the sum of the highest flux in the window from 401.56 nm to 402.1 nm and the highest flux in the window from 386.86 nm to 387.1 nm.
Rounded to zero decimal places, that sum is 54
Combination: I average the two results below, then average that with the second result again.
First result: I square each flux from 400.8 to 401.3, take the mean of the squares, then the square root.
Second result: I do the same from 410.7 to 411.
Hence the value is 17.6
